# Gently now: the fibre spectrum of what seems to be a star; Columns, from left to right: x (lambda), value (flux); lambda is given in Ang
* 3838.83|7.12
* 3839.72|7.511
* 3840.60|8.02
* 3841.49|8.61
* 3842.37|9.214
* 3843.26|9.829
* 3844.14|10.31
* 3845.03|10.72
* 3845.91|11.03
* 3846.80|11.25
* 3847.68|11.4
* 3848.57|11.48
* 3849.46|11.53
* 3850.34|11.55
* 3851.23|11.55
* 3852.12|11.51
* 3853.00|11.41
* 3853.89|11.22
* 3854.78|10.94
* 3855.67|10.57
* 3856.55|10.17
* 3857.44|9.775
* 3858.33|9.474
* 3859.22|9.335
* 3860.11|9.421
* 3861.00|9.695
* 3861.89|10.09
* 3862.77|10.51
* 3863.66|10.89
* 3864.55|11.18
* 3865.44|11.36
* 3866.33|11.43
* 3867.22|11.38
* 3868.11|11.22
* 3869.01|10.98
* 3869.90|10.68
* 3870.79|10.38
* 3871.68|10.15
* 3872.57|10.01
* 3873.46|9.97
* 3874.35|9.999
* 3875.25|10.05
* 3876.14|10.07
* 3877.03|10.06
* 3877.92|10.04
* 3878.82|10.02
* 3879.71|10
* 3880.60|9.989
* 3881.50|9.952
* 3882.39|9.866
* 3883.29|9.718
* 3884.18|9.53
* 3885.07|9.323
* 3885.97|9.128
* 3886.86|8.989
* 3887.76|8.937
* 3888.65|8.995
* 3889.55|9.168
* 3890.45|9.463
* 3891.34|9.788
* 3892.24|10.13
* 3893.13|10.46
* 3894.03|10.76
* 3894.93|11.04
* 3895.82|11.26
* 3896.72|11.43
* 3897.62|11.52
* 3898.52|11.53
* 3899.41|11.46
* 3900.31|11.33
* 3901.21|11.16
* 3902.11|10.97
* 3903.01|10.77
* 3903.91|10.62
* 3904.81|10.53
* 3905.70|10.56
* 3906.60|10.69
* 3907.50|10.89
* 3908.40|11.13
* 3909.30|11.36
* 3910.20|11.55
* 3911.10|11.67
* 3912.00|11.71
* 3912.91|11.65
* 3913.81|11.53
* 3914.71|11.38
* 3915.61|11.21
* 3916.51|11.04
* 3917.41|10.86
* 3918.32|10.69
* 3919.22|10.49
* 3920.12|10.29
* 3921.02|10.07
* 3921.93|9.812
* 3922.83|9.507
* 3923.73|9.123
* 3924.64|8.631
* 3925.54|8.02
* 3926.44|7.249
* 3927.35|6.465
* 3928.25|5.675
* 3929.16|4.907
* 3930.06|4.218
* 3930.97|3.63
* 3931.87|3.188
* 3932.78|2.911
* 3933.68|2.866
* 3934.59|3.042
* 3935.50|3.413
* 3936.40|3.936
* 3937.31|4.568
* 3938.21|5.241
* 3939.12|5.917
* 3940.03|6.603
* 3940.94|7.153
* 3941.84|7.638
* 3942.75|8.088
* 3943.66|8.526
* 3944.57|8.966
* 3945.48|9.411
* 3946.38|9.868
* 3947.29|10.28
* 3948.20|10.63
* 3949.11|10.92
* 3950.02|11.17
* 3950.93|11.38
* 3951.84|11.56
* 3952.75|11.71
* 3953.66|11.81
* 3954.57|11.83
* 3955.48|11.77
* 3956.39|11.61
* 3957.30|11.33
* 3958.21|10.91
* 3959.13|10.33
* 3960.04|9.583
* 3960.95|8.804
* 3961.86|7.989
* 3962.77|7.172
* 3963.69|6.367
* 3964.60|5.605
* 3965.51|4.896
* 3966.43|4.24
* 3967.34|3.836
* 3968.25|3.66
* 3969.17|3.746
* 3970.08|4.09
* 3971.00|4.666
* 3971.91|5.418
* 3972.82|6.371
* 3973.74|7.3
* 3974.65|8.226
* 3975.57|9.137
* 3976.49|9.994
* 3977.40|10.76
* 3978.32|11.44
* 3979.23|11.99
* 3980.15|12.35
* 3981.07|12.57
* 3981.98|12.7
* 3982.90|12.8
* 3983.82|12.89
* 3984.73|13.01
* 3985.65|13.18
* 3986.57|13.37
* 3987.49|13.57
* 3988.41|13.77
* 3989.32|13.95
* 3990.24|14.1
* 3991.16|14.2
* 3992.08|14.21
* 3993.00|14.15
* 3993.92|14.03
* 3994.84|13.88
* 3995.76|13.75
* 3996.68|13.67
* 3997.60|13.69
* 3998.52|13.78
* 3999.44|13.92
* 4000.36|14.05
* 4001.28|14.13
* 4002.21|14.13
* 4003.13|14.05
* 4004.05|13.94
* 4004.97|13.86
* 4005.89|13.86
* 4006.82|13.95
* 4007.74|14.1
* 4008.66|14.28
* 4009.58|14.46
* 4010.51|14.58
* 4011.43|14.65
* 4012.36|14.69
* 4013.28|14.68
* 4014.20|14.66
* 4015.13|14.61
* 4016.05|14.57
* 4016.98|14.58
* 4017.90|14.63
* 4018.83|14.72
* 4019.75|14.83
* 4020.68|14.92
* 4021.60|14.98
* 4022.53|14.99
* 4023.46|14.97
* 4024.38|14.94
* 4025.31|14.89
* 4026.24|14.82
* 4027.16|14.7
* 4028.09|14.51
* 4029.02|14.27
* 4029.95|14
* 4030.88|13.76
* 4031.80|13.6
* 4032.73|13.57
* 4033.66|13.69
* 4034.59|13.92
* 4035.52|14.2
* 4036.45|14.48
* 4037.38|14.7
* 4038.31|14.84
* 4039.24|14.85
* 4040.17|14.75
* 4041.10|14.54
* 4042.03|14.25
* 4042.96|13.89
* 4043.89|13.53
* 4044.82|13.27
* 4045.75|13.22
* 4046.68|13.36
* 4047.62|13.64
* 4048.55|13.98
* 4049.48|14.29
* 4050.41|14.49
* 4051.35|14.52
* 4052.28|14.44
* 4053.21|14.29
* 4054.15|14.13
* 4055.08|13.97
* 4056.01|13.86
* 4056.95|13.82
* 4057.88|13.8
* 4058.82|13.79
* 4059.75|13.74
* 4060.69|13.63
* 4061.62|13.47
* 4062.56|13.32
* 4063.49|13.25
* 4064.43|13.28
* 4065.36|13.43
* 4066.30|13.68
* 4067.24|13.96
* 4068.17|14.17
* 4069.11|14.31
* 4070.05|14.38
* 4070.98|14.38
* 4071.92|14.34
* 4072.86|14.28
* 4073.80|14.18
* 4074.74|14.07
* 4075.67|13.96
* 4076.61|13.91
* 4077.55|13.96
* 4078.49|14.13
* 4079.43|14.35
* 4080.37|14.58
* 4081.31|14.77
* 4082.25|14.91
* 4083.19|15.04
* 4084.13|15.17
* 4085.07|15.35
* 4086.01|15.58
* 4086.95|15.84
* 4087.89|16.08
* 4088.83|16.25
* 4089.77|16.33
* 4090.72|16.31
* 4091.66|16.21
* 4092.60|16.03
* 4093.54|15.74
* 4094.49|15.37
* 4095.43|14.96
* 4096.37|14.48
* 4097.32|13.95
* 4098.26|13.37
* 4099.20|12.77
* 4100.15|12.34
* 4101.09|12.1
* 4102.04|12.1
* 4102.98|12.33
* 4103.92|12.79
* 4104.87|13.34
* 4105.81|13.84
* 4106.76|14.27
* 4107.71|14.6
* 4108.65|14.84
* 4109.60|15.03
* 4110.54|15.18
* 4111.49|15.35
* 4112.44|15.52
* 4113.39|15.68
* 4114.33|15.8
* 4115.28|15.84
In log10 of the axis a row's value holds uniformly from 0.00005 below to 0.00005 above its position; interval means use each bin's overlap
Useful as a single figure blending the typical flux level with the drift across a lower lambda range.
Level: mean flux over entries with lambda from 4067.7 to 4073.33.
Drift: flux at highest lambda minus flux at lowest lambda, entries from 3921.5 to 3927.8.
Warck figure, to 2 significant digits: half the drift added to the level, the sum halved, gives 6.3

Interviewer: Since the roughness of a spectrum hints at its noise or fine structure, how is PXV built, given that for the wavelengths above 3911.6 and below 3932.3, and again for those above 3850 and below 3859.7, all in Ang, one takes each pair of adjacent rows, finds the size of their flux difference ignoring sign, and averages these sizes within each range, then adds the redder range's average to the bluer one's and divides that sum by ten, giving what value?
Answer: 0.061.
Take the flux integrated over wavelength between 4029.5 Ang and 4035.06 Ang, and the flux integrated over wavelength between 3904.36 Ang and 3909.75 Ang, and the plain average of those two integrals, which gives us 68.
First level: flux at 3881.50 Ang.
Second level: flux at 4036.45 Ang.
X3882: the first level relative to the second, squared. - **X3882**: 0.47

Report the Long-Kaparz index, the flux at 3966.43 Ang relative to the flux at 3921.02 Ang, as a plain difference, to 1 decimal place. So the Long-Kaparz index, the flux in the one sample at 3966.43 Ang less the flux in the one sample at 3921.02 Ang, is -5.8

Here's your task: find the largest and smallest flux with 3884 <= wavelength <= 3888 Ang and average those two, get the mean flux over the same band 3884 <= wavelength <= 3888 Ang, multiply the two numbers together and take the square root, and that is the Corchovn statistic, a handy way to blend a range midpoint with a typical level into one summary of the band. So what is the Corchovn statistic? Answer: 9.2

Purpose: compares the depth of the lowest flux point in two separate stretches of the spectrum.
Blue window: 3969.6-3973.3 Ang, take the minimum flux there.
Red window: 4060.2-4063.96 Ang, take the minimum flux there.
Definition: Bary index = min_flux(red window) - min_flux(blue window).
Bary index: 9.2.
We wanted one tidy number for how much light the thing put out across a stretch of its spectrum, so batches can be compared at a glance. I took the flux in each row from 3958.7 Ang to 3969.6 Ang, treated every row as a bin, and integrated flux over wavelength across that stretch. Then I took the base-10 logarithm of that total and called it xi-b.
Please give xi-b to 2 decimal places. 1.84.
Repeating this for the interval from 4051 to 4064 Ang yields 2.26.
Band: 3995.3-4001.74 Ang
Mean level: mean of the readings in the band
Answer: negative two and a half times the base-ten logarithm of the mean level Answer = -2.85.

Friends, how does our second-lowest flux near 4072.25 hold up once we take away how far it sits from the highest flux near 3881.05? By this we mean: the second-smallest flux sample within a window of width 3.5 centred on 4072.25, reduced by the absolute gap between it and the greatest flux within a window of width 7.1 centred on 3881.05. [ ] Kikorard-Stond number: 10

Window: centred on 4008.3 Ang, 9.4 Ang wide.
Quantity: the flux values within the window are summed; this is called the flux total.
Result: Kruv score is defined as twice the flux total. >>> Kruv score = 285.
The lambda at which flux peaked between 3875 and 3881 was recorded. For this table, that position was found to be 3876.14 Ang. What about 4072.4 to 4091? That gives 4089.77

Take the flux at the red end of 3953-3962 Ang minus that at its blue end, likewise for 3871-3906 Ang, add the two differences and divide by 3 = -1.1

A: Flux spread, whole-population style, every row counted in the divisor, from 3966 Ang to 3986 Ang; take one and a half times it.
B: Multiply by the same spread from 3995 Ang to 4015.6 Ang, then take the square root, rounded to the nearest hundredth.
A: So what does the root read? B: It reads 1.38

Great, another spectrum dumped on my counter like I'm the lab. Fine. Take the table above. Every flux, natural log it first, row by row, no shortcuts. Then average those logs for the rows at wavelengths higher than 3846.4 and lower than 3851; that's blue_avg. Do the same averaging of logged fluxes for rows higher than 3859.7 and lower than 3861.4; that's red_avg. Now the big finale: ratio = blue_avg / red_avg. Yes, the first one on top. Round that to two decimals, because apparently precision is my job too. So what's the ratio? 1.08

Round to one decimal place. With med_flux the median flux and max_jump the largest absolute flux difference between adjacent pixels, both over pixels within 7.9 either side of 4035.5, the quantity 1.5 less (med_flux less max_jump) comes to -12.4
